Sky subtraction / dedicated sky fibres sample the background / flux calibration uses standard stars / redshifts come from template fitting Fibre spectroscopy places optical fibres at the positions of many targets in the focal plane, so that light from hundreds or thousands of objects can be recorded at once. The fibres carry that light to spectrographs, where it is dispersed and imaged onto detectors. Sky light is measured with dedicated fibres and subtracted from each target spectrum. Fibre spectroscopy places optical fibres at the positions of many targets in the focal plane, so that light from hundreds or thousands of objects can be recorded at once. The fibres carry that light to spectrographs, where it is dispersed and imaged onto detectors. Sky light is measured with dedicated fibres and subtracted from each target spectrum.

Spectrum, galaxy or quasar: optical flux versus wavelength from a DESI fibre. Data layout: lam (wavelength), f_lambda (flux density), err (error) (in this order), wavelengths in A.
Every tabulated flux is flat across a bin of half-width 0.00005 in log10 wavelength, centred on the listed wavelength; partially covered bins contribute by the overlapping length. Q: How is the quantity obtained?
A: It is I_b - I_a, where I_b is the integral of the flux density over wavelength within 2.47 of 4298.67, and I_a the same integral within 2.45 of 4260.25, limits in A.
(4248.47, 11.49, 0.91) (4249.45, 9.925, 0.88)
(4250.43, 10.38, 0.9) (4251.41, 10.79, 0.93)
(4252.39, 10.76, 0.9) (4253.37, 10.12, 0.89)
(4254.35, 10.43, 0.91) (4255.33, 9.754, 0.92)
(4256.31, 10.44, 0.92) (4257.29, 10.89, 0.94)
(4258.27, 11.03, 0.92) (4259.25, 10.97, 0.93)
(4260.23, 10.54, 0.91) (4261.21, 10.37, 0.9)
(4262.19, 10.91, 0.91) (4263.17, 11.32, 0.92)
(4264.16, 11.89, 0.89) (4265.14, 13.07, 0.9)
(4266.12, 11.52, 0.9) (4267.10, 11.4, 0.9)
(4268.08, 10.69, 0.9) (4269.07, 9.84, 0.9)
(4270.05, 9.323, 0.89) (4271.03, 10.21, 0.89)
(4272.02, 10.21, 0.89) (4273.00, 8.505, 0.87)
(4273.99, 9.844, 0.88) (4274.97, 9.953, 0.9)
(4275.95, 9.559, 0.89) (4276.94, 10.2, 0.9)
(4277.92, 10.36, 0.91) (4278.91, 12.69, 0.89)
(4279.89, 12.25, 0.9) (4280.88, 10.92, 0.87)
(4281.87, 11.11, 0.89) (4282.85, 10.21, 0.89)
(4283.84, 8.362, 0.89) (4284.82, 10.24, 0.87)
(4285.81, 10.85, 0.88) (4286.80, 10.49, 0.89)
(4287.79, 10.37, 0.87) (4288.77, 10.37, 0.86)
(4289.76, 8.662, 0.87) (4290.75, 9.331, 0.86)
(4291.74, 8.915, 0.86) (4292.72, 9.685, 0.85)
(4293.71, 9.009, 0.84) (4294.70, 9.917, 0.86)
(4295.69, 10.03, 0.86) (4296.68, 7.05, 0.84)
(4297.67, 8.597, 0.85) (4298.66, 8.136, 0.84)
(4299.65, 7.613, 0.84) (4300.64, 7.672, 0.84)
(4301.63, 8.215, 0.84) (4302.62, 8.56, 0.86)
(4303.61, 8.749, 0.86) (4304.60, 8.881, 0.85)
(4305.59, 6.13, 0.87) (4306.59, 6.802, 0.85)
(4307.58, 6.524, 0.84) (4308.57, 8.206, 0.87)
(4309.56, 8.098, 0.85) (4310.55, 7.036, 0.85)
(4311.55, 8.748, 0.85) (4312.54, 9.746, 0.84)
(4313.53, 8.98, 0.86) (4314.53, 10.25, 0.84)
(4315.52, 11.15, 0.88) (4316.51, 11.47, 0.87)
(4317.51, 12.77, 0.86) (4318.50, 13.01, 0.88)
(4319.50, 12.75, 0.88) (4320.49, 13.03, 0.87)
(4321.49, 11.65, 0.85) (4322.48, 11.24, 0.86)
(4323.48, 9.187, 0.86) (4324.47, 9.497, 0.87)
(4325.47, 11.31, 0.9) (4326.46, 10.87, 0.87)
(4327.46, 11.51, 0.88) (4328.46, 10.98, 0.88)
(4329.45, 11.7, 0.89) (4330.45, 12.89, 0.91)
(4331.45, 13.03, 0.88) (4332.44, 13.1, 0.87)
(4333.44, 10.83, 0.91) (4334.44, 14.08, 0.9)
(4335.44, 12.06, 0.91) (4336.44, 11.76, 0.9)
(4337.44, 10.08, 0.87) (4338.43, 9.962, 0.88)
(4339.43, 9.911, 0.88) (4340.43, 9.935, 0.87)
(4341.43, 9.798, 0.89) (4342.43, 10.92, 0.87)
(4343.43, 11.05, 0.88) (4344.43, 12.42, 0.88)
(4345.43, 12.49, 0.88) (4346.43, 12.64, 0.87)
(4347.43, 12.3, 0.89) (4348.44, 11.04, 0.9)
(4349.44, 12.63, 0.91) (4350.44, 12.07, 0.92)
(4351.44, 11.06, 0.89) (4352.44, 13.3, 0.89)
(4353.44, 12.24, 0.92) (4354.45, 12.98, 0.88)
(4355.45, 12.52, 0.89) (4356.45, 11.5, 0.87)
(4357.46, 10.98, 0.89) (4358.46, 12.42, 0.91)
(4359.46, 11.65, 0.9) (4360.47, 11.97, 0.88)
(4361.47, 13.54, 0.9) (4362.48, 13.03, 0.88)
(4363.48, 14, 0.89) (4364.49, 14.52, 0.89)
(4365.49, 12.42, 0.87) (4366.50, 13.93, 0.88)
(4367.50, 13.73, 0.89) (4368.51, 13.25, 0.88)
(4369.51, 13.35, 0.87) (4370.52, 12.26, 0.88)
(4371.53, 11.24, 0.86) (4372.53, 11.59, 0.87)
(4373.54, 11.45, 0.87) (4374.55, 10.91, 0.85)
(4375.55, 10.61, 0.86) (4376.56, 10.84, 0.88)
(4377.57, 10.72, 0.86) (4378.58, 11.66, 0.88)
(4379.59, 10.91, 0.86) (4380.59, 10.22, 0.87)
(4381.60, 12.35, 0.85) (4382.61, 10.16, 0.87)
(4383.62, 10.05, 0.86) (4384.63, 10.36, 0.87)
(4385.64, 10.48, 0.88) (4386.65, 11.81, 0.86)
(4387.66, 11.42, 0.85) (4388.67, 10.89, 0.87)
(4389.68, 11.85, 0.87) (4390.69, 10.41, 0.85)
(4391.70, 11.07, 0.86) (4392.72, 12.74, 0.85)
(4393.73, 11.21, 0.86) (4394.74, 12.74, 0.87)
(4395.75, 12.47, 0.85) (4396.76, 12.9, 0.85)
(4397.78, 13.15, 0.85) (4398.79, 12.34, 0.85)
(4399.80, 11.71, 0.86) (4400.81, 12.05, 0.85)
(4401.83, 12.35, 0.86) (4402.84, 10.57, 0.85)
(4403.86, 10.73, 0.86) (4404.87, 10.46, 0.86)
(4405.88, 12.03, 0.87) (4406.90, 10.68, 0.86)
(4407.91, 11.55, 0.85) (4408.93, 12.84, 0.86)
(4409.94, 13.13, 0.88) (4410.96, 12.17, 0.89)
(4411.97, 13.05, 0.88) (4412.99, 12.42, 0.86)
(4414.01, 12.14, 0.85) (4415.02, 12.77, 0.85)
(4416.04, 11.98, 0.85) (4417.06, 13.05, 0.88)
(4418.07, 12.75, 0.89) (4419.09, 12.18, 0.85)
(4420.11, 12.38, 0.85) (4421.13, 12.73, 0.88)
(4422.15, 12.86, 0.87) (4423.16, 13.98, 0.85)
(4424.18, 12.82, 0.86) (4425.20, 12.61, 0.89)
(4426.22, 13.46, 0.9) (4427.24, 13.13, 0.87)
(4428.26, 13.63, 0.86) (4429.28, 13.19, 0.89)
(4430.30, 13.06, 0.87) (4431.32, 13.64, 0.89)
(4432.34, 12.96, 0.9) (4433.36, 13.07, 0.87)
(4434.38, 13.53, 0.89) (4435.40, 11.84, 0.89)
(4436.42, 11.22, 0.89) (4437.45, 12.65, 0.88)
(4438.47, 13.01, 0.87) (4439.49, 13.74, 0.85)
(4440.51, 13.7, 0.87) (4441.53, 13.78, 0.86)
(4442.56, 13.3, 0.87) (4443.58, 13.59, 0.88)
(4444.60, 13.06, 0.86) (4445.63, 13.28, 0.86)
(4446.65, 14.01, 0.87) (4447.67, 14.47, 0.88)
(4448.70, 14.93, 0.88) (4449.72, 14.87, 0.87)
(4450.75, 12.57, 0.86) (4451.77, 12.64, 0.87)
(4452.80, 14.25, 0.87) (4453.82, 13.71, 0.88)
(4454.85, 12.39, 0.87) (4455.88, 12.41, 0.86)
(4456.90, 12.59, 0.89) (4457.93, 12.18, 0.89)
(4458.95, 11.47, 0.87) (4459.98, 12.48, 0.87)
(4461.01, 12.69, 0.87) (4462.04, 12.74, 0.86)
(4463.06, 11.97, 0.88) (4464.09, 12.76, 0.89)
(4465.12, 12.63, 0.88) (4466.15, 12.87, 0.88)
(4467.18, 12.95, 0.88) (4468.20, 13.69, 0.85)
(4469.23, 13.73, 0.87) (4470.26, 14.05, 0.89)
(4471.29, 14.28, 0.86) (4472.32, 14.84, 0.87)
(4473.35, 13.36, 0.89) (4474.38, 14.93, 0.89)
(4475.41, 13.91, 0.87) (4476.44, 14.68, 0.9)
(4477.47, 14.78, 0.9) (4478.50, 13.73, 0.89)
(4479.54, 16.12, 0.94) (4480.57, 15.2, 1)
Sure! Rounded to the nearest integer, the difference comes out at -14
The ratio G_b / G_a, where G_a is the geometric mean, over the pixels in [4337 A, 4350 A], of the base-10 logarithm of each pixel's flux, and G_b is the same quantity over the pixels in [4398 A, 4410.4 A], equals 1.02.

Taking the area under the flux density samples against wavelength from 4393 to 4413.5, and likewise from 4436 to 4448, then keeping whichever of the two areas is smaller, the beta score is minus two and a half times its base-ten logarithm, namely -5.5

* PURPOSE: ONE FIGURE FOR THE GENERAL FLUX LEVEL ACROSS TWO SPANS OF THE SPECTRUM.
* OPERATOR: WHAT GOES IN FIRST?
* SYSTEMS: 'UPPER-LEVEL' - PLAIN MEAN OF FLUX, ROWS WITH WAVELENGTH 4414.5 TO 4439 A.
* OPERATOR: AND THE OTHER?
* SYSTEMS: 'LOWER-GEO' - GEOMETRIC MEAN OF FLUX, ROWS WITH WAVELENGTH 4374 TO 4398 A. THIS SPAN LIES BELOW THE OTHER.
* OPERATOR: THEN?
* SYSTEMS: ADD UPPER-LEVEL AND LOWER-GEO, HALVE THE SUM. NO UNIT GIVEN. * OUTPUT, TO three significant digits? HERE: 12.1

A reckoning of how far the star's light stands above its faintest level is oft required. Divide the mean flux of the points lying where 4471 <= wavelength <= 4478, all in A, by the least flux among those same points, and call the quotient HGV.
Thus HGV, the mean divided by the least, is 1.08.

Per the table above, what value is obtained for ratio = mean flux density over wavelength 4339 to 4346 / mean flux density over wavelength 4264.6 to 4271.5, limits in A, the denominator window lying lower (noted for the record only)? 1.01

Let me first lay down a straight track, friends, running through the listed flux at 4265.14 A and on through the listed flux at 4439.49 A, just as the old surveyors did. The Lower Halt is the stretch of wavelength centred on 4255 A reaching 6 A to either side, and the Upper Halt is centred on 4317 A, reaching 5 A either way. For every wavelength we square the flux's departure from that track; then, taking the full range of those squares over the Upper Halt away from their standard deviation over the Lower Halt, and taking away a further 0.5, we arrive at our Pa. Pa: -17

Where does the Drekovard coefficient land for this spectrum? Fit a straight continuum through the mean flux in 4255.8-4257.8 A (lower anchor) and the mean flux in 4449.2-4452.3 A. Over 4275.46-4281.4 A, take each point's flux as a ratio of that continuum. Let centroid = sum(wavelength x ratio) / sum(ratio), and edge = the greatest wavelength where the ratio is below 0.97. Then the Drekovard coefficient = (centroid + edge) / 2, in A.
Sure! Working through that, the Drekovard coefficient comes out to 4278.2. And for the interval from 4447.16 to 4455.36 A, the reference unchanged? 4453.0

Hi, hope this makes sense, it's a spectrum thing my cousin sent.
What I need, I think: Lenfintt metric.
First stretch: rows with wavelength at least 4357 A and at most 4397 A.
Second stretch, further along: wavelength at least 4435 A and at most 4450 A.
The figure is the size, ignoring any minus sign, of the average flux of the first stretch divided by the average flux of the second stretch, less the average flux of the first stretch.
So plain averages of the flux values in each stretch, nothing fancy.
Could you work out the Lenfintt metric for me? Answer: 11.0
